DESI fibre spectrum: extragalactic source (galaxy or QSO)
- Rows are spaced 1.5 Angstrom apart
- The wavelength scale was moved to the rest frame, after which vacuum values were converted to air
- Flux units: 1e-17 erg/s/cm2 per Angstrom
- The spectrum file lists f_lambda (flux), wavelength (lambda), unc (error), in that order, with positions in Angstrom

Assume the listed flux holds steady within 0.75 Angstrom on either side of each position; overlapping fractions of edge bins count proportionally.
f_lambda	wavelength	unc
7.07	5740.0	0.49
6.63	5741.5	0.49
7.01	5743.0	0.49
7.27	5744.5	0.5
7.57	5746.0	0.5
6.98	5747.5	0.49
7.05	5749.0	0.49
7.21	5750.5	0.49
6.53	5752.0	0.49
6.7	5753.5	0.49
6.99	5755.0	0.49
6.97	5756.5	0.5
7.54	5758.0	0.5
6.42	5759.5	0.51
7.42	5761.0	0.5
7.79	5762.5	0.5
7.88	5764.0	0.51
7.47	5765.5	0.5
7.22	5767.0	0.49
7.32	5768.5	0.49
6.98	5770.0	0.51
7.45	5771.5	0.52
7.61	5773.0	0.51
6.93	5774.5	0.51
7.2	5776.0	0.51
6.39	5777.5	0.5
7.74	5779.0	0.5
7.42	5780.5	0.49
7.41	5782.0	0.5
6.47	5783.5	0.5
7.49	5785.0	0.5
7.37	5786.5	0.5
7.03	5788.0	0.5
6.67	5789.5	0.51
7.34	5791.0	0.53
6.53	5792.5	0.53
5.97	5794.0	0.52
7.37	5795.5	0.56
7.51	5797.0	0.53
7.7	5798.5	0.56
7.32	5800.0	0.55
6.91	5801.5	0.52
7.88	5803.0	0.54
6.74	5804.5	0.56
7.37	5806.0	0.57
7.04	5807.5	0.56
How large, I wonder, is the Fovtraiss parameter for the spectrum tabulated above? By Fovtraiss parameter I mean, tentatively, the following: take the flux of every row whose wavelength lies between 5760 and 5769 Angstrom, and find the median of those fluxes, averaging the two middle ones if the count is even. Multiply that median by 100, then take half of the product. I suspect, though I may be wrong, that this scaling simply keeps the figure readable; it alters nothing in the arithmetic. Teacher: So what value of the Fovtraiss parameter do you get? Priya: 372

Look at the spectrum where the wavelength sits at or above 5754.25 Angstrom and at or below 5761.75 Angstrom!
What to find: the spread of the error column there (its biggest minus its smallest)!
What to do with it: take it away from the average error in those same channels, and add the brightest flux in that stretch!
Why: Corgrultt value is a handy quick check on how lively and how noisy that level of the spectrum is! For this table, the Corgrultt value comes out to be 8.02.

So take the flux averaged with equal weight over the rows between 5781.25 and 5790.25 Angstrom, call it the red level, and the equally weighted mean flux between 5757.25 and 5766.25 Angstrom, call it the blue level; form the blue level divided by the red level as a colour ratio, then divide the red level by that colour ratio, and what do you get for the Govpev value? 6.7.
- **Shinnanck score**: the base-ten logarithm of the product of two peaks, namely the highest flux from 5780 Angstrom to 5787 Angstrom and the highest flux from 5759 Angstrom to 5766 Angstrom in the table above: 1.771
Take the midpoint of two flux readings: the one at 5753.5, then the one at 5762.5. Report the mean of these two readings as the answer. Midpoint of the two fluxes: 7.2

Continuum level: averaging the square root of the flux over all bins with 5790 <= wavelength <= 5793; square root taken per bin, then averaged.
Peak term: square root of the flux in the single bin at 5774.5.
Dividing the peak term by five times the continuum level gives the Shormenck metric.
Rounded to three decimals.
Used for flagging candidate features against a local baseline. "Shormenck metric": 0.200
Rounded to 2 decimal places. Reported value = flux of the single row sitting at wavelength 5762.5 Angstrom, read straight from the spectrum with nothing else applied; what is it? 7.79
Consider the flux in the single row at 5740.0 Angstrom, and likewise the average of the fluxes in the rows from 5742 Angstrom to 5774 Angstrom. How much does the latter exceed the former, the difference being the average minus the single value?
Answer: 0.1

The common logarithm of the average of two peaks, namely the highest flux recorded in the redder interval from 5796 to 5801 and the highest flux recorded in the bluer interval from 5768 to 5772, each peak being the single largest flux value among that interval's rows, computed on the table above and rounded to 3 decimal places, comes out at 0.879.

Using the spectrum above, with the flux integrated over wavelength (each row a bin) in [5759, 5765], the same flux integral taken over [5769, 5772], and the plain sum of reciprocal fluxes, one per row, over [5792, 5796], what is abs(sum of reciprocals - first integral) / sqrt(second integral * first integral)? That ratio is 1.4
